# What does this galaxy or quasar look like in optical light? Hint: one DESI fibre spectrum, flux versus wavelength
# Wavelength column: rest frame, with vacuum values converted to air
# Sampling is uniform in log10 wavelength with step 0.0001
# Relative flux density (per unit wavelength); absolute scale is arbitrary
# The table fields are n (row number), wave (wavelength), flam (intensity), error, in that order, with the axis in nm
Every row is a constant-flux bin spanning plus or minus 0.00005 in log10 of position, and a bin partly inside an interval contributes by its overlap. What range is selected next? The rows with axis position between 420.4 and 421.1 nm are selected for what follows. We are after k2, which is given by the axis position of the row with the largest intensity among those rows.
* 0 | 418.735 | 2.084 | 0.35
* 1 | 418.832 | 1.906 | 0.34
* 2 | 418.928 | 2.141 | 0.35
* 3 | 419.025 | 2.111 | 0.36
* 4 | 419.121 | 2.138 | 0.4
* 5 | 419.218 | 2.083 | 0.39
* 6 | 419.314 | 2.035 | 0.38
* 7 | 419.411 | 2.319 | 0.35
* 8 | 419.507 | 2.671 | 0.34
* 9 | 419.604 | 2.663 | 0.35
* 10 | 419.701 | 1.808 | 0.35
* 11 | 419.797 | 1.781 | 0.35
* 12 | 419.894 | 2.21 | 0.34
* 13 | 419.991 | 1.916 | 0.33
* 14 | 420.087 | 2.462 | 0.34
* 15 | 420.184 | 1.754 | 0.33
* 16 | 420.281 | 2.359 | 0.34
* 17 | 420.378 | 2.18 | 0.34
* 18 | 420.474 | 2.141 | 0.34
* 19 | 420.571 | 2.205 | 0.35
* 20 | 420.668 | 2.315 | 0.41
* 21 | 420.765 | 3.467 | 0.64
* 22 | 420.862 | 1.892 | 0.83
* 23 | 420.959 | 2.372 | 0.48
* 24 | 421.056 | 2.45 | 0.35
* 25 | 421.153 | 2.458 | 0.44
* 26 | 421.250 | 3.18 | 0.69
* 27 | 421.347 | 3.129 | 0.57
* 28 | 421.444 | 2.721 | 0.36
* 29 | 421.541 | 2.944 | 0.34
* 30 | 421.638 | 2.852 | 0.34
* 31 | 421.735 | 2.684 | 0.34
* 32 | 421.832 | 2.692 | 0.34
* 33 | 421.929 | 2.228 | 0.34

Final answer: 420.765 nm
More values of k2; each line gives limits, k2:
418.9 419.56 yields 419.507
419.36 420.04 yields 419.507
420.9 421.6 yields 421.250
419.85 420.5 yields 420.087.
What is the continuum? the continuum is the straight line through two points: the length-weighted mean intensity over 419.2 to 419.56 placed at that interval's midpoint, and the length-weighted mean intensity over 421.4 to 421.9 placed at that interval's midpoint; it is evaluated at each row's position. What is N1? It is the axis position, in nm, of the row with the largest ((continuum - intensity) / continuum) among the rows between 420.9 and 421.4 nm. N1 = 420.959 nm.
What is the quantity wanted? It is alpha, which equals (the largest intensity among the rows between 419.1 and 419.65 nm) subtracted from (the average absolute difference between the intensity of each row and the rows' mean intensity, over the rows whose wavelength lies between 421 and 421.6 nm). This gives -2.40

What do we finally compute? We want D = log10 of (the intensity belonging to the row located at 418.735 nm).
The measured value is 0.32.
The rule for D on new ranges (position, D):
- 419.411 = 0.37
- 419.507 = 0.43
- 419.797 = 0.25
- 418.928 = 0.33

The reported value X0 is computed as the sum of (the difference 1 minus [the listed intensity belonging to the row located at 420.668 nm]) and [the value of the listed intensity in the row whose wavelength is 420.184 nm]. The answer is 0.4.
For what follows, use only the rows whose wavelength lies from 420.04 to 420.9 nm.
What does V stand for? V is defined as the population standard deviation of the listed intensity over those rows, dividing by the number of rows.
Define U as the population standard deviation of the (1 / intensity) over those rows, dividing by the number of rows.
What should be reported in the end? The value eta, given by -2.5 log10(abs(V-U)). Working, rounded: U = 0.075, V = 0.46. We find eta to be 1.0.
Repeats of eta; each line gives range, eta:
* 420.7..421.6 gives 1.0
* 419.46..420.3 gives 1.4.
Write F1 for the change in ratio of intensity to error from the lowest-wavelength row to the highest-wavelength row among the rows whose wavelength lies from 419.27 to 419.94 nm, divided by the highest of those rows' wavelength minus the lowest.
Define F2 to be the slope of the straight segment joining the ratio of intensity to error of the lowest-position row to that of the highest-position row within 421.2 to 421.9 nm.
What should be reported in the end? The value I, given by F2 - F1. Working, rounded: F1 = 2.0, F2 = 6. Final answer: 4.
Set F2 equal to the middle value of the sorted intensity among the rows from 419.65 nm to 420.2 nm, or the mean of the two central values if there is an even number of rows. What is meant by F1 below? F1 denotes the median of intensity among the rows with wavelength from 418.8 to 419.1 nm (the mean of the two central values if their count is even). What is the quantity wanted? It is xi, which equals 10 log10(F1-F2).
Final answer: -6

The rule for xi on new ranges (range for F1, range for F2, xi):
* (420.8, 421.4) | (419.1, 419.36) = -4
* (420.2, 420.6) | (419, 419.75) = -12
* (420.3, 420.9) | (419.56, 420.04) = -6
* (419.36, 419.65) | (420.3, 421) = -3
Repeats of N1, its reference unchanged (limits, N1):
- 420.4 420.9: 420.862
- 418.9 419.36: 419.314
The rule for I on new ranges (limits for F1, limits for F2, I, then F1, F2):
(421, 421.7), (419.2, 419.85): -3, 2.4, 0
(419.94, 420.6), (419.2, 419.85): -1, 0.9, 0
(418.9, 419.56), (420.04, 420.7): -6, 3.0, -3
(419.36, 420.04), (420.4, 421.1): 3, -1.4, 1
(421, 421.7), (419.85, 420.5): -3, 2.4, 0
